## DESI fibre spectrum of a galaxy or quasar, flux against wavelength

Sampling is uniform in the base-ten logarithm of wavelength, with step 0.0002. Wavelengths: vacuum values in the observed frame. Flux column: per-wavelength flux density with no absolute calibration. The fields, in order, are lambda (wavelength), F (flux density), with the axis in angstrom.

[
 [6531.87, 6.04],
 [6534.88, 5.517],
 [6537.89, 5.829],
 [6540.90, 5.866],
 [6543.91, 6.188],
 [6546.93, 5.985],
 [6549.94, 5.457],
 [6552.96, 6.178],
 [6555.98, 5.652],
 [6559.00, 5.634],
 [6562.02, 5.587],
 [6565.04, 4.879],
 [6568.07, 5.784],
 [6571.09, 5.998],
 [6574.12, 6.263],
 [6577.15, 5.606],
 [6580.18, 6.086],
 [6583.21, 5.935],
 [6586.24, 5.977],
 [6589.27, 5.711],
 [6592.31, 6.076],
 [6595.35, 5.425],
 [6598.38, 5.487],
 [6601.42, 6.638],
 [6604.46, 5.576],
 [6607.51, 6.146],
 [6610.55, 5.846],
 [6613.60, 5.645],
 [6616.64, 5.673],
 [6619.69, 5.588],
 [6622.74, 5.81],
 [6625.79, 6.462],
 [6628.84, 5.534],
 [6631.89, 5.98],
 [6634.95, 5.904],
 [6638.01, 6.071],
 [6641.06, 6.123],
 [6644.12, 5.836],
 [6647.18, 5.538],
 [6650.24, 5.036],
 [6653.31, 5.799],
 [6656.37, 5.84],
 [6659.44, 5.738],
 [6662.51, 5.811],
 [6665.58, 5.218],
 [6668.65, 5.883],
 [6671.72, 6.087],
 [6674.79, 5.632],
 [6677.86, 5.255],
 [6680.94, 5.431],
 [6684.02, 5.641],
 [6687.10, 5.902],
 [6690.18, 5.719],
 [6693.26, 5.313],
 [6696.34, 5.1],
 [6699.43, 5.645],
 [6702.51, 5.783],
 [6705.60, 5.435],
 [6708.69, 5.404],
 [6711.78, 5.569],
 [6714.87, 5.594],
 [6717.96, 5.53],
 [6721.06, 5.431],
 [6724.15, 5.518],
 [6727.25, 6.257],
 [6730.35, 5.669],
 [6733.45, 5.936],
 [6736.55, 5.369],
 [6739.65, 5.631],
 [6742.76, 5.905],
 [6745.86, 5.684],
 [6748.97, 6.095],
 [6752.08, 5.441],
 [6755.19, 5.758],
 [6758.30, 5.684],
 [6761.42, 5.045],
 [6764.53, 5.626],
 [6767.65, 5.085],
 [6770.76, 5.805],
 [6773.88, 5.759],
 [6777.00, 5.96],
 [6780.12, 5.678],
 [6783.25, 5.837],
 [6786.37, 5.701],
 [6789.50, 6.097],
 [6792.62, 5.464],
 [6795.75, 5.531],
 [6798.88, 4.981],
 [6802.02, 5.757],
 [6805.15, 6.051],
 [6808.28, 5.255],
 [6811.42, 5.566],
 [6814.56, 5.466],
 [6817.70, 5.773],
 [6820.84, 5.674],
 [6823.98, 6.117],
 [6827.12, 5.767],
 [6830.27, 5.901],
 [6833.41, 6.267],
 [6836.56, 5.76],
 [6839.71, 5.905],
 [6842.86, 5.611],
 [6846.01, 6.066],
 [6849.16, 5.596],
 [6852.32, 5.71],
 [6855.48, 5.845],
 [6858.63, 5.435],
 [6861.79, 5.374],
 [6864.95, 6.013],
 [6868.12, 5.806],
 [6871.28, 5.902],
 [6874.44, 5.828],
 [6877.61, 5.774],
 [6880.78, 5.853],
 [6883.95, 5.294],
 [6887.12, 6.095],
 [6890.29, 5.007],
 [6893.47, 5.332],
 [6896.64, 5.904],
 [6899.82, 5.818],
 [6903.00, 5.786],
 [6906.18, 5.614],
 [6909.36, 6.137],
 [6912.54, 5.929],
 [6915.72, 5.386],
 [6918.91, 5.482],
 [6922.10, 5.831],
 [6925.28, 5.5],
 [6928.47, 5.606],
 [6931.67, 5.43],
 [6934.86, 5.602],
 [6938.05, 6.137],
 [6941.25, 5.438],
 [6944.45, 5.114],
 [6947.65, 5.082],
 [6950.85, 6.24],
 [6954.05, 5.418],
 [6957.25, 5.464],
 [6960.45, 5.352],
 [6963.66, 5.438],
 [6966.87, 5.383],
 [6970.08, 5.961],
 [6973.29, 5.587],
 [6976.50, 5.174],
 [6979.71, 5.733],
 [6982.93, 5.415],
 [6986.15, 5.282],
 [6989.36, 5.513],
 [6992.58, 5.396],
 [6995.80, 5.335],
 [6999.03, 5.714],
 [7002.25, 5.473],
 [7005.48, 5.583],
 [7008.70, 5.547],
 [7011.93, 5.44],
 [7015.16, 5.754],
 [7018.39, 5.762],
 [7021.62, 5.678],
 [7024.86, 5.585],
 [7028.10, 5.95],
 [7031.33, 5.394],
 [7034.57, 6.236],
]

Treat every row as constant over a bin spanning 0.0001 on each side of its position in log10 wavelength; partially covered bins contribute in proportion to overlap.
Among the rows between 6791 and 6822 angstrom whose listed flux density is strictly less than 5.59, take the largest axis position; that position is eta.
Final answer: 6814.56 angstrom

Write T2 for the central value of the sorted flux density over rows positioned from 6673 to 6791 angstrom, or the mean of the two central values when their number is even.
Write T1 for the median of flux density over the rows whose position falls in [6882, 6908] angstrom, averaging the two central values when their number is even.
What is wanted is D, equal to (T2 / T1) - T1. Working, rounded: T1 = 5.70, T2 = 5.64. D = -4.71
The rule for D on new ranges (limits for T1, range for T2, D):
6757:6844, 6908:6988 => -4.78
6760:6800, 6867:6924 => -4.65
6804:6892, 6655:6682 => -4.78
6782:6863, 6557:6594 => -4.71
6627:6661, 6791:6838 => -4.85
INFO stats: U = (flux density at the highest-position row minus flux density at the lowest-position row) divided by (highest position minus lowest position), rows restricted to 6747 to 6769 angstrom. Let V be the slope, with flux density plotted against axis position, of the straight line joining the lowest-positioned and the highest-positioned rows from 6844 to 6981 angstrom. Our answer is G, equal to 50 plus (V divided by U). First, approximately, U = -0.054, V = -0.002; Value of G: 50.0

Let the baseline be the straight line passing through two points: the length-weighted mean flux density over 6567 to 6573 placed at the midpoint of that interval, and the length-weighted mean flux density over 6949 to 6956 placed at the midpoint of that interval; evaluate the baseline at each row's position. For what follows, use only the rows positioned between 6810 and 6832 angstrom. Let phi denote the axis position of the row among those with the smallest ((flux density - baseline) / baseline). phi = 6814.56 angstrom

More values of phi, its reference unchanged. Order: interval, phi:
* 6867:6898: 6890.29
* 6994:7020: 6995.80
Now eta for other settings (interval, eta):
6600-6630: 6628.84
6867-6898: 6893.47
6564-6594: 6565.04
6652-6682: 6680.94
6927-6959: 6957.25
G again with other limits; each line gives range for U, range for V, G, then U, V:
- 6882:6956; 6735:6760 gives 58.2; 0.002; 0.014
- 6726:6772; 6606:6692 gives 50.5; -0.010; -0.005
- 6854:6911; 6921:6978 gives 47.8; 0.005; -0.012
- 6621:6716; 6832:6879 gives 54.8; -0.002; -0.011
